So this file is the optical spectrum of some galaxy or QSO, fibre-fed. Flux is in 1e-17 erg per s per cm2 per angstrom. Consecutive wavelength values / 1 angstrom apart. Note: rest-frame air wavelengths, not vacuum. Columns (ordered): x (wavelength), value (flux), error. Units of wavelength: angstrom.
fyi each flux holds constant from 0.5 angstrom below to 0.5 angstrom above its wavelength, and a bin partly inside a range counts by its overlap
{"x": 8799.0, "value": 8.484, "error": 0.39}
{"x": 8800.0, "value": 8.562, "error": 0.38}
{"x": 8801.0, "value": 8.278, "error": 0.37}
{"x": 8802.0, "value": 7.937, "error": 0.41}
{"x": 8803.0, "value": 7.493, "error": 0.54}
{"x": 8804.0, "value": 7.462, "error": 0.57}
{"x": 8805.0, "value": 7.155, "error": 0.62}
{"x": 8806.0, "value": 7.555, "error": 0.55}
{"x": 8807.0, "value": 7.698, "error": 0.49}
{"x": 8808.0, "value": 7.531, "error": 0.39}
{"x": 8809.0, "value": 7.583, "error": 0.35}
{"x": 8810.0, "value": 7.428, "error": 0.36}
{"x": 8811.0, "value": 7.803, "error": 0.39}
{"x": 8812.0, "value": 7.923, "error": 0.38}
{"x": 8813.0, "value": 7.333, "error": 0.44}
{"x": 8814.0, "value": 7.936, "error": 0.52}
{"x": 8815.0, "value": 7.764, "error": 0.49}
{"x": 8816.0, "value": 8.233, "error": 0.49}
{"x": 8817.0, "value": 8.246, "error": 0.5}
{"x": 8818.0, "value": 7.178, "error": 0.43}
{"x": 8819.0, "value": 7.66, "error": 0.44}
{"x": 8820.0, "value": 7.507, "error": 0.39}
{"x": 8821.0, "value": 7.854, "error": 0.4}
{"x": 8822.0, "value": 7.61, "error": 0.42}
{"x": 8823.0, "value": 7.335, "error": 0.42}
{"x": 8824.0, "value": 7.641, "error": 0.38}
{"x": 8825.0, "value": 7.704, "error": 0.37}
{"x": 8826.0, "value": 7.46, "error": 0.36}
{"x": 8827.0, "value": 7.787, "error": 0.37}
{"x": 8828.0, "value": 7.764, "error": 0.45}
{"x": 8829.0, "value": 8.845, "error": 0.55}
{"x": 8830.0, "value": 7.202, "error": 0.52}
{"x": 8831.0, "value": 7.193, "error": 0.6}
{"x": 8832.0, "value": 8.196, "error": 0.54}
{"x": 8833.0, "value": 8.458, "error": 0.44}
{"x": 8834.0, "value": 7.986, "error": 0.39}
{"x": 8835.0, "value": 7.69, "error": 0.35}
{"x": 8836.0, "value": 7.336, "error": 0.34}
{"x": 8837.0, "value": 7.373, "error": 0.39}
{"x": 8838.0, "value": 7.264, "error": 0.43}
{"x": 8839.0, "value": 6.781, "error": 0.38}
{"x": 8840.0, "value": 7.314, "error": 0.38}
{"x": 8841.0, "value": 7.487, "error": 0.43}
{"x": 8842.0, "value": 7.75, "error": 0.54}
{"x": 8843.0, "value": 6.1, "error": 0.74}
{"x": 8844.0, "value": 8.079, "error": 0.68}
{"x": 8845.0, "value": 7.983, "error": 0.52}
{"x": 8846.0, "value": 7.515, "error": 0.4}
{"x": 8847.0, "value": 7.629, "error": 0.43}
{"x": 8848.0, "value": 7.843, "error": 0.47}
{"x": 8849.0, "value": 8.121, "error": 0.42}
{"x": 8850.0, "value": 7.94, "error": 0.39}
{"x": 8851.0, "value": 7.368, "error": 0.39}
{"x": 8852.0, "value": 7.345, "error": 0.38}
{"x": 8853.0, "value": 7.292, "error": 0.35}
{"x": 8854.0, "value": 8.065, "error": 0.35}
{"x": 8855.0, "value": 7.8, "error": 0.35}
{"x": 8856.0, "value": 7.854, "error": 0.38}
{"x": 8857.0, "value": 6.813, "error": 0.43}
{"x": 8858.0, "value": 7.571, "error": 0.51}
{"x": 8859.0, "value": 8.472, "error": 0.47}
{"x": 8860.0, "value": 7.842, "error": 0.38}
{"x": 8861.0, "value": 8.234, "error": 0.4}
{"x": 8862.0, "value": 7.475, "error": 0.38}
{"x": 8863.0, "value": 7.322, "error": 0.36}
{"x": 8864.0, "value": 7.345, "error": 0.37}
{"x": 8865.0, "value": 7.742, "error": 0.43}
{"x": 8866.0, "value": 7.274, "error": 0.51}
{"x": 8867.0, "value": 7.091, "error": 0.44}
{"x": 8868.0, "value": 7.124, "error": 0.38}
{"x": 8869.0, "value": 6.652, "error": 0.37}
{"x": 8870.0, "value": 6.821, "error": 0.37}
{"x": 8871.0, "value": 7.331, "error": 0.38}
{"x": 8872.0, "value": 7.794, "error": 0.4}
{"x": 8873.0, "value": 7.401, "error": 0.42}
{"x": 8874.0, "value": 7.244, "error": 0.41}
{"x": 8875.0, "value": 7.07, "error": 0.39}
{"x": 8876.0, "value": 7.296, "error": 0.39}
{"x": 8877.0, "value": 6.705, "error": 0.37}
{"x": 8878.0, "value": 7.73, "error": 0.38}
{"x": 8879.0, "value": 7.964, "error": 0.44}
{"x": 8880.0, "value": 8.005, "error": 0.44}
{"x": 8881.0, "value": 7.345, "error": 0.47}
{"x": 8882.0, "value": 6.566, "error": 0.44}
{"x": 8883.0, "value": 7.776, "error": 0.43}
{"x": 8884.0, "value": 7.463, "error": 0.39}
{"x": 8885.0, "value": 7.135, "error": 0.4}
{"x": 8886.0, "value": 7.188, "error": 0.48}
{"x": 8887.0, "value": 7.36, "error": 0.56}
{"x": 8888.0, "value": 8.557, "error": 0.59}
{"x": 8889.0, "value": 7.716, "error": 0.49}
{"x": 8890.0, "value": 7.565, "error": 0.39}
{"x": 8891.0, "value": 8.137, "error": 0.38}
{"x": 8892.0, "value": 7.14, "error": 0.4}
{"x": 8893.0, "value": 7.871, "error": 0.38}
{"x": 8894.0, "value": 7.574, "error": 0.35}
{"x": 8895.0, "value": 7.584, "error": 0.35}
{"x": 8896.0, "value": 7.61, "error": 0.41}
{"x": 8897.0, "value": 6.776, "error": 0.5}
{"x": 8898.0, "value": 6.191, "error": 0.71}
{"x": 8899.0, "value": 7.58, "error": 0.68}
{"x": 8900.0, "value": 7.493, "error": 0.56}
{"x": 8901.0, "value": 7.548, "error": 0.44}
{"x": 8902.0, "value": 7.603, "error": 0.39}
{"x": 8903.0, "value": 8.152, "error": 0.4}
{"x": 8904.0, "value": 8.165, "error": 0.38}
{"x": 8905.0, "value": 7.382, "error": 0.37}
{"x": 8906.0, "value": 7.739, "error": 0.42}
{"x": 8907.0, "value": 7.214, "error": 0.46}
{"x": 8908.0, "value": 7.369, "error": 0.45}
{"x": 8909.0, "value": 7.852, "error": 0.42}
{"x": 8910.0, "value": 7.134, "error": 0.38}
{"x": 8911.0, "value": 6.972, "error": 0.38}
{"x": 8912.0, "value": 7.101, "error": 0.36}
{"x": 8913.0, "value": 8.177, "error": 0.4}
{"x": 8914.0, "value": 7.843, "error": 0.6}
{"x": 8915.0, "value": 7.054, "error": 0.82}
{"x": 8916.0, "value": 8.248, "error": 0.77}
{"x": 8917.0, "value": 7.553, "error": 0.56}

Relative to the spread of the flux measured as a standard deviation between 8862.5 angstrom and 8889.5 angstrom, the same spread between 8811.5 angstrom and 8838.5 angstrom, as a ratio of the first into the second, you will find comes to 0.93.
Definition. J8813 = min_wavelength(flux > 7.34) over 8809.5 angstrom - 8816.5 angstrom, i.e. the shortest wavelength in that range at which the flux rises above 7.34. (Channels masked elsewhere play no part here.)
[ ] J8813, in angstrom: 8810.0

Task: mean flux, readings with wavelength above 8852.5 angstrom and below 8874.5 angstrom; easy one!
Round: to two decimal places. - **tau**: 7.48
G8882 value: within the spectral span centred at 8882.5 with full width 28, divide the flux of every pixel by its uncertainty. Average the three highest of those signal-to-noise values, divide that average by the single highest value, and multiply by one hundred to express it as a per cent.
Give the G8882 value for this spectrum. 99.6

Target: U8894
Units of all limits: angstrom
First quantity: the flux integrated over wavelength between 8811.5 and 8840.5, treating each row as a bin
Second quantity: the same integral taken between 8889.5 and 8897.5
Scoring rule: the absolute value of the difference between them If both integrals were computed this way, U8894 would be 162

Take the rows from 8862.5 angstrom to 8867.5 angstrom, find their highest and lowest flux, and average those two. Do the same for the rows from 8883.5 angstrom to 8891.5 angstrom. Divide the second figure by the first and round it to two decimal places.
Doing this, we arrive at 1.06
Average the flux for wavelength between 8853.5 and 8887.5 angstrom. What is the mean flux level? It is 7.44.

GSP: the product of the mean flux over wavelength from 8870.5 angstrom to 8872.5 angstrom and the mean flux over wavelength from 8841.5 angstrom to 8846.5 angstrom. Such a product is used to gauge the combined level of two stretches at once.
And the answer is 56.6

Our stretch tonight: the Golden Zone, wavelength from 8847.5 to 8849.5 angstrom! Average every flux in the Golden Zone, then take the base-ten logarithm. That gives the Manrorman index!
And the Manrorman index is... 0.90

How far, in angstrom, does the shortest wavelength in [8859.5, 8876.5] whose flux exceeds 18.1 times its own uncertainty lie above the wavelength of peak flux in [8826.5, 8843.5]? 31 angstrom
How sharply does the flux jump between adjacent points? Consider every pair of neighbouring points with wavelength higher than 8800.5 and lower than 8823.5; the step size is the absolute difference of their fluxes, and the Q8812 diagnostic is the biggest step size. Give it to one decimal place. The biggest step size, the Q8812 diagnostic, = 1.1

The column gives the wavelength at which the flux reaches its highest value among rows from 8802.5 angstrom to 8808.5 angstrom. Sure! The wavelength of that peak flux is 8807.0 angstrom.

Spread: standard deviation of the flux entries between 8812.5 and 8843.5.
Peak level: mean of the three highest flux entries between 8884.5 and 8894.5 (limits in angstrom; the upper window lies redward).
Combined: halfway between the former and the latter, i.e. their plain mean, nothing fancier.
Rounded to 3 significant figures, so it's 4.35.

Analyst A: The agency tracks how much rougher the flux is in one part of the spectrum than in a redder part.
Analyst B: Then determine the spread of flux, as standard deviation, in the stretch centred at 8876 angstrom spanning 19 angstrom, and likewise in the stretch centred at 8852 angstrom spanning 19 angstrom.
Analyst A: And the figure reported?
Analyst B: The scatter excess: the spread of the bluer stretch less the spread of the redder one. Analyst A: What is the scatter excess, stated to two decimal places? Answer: 0.11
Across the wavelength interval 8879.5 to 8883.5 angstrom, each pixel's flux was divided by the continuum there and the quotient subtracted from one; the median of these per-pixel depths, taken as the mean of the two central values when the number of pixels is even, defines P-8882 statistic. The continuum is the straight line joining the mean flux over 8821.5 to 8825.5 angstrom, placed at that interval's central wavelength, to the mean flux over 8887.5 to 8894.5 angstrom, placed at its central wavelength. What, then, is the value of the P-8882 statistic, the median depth 0.026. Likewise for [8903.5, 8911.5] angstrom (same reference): 0.060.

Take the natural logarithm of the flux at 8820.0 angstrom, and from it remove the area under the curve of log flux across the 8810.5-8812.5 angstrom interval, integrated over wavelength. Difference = -2.11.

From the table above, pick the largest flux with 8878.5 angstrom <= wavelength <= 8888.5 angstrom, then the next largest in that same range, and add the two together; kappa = 16.6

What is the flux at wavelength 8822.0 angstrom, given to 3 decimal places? 7.610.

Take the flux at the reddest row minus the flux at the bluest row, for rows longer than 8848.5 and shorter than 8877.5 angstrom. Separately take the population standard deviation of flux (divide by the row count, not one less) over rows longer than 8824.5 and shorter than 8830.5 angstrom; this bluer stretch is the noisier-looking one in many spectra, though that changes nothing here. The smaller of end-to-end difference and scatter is -1.42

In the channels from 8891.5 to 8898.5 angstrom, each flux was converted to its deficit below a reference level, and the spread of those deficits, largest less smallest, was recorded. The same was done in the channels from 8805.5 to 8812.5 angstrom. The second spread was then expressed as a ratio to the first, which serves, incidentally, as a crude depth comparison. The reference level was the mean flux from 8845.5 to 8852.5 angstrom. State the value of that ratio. 0.29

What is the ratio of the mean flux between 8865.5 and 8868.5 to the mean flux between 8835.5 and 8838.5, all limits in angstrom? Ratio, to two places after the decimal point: 0.98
